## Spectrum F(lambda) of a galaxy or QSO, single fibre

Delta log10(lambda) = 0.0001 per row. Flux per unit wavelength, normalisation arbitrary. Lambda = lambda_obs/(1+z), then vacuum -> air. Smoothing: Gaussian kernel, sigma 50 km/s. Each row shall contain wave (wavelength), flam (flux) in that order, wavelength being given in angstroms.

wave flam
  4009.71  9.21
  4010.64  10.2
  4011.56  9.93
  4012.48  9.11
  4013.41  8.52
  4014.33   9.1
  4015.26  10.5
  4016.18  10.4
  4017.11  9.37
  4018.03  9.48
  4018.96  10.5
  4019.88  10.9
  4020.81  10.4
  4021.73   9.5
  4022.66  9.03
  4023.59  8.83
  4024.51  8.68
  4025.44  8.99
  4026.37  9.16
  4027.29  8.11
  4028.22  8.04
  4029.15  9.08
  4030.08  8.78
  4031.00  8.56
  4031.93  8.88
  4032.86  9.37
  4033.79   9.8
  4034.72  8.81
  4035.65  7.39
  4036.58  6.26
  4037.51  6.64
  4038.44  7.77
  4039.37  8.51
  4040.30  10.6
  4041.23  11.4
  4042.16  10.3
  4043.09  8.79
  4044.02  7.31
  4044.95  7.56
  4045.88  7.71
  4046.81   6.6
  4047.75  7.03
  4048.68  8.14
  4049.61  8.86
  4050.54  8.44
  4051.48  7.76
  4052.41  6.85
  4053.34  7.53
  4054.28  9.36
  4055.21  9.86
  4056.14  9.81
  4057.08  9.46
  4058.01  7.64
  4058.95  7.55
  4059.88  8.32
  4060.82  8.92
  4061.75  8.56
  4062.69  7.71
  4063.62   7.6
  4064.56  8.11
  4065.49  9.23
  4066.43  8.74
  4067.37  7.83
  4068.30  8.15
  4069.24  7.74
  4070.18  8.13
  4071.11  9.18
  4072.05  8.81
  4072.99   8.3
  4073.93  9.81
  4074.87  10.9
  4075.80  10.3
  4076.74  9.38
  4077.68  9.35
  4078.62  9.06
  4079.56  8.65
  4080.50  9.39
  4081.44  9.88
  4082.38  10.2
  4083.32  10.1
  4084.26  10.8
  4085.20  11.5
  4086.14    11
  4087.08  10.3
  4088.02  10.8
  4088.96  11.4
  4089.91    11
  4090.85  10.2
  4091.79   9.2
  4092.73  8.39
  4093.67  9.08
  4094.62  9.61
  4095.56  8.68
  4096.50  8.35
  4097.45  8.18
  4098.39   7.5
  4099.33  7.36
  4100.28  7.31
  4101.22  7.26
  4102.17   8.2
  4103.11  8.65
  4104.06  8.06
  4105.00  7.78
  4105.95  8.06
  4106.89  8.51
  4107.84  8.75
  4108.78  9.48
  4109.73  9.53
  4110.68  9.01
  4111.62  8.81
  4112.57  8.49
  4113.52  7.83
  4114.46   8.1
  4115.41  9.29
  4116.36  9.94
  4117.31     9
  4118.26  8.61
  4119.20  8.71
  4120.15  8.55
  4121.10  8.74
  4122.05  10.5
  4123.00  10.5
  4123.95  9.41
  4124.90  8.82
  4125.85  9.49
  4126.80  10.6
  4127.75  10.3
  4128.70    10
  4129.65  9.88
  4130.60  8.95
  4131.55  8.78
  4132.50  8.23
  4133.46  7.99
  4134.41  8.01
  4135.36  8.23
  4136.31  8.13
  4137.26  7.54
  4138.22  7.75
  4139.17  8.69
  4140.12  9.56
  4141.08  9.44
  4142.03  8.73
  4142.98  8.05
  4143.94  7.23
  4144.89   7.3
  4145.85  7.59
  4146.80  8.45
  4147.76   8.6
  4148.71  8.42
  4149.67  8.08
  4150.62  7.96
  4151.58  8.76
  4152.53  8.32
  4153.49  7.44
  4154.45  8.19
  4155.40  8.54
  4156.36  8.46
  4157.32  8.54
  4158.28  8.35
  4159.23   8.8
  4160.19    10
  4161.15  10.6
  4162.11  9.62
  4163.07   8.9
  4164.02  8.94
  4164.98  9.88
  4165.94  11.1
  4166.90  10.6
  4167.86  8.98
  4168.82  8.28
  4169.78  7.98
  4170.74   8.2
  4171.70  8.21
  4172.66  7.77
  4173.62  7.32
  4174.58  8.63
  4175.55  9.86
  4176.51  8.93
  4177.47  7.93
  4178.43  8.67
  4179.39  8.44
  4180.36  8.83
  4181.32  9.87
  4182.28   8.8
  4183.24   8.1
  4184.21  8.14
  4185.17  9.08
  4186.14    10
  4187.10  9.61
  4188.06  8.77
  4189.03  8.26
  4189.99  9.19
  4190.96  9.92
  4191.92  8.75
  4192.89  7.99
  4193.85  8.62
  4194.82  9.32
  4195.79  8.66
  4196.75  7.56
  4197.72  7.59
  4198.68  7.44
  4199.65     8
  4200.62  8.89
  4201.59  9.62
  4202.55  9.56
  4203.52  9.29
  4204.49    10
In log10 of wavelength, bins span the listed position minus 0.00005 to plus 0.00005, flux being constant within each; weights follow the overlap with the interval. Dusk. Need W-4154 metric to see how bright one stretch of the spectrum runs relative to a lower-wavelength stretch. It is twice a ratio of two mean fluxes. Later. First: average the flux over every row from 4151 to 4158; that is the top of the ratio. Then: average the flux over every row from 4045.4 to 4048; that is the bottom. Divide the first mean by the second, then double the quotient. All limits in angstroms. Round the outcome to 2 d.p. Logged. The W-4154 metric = 2.34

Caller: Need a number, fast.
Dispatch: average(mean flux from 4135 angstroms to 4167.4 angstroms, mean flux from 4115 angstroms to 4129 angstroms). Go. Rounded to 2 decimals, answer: 9.08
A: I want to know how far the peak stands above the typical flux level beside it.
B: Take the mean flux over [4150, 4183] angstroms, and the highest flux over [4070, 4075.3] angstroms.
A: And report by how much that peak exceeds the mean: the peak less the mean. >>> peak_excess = 2.1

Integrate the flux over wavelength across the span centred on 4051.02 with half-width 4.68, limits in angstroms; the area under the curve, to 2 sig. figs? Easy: 75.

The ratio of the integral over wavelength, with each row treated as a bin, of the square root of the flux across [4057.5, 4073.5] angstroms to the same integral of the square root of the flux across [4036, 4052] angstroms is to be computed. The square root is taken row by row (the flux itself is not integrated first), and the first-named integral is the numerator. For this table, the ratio 1.01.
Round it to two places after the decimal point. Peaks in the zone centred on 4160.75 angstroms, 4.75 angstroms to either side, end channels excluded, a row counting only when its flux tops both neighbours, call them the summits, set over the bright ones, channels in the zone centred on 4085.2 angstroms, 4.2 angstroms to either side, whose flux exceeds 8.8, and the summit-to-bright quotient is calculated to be 0.22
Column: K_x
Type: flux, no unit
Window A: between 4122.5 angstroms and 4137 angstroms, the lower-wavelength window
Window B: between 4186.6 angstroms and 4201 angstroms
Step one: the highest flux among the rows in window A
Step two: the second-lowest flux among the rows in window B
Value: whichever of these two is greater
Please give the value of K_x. 10.6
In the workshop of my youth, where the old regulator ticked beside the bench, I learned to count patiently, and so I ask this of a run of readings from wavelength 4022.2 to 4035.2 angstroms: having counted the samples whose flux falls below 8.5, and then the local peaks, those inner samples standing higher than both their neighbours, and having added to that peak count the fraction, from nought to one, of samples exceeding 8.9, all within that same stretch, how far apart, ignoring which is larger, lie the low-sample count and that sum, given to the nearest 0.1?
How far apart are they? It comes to 1.4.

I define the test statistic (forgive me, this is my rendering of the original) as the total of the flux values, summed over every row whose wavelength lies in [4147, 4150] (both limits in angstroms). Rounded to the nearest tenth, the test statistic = 25.1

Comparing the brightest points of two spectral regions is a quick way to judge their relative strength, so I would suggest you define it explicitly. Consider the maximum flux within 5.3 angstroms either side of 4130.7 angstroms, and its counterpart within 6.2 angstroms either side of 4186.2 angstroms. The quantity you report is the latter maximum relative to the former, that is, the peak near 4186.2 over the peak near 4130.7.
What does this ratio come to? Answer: 0.94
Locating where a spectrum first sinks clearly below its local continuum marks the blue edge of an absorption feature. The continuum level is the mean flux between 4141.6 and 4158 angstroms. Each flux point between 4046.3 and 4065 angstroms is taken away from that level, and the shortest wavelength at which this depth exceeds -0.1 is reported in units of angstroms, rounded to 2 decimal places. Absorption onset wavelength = 4046.81 angstroms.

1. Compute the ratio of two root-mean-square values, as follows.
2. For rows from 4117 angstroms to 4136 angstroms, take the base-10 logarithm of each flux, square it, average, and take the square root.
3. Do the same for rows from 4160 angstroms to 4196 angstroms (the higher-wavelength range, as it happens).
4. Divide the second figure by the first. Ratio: 0.99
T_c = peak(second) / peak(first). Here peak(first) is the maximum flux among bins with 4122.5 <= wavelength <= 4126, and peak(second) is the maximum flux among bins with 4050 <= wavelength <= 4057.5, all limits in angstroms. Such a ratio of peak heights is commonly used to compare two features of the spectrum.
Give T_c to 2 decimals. 0.94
